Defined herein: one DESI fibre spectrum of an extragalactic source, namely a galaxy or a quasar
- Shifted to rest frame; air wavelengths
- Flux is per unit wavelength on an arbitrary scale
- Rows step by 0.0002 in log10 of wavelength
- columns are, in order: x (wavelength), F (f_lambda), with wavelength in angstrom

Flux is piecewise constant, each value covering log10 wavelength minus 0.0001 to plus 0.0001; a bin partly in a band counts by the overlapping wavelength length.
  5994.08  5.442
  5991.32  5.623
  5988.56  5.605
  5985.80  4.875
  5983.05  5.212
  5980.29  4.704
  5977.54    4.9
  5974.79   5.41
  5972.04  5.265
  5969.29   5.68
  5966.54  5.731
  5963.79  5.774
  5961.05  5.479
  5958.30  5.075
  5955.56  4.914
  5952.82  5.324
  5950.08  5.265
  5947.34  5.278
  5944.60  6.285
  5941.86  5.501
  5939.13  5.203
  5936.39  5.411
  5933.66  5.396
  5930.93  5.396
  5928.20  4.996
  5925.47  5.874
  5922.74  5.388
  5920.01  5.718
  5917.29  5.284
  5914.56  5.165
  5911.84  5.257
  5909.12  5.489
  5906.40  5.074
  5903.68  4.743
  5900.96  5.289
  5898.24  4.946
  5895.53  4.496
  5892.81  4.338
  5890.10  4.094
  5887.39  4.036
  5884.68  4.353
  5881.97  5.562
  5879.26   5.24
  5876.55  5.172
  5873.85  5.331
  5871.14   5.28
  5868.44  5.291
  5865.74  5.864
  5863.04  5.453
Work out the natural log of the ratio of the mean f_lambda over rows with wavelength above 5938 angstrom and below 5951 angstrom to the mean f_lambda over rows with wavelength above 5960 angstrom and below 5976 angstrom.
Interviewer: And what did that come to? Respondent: -0.01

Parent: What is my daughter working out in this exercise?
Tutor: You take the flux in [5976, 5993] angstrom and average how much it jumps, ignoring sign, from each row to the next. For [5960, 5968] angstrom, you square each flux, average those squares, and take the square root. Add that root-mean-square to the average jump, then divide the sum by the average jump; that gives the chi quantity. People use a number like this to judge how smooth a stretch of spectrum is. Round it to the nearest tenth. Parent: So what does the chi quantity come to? 16.8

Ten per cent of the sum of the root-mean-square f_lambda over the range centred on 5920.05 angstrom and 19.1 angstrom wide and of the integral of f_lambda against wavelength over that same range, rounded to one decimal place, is 10.8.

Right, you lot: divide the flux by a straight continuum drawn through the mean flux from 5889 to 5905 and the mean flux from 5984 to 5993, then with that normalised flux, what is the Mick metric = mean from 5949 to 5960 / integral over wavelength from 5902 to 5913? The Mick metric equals 0.085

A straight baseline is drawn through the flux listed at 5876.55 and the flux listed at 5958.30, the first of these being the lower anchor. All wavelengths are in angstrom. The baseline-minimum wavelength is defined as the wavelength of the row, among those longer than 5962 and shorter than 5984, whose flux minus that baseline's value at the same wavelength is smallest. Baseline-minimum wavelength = 5980.29 angstrom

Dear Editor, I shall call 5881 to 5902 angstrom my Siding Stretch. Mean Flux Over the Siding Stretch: 4.6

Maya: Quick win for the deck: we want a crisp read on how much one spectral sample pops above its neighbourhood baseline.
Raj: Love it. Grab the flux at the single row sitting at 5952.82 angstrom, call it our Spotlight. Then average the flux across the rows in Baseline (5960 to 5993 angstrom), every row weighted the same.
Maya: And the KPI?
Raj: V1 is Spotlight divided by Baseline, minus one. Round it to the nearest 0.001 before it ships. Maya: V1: -0.006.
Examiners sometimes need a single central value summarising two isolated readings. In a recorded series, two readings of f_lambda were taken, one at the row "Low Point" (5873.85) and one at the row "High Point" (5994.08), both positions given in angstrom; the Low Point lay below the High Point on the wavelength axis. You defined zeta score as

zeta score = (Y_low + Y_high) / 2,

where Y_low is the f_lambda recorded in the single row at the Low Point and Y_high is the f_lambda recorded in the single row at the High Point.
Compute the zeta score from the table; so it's 5.4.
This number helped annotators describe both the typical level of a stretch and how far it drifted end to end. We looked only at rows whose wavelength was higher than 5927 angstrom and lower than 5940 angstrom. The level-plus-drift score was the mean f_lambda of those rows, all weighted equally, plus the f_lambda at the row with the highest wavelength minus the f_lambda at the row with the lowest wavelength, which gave 5.5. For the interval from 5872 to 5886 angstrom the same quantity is 4.2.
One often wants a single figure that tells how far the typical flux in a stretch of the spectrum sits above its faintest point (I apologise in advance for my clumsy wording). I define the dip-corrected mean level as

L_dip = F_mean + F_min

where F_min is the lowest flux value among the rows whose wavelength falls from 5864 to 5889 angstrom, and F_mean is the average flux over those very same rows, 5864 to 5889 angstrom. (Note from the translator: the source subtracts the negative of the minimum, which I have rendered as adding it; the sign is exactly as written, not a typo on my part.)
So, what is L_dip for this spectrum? 9.2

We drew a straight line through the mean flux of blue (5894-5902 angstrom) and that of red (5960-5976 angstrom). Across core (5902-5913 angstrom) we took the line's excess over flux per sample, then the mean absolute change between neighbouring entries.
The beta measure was 0.32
